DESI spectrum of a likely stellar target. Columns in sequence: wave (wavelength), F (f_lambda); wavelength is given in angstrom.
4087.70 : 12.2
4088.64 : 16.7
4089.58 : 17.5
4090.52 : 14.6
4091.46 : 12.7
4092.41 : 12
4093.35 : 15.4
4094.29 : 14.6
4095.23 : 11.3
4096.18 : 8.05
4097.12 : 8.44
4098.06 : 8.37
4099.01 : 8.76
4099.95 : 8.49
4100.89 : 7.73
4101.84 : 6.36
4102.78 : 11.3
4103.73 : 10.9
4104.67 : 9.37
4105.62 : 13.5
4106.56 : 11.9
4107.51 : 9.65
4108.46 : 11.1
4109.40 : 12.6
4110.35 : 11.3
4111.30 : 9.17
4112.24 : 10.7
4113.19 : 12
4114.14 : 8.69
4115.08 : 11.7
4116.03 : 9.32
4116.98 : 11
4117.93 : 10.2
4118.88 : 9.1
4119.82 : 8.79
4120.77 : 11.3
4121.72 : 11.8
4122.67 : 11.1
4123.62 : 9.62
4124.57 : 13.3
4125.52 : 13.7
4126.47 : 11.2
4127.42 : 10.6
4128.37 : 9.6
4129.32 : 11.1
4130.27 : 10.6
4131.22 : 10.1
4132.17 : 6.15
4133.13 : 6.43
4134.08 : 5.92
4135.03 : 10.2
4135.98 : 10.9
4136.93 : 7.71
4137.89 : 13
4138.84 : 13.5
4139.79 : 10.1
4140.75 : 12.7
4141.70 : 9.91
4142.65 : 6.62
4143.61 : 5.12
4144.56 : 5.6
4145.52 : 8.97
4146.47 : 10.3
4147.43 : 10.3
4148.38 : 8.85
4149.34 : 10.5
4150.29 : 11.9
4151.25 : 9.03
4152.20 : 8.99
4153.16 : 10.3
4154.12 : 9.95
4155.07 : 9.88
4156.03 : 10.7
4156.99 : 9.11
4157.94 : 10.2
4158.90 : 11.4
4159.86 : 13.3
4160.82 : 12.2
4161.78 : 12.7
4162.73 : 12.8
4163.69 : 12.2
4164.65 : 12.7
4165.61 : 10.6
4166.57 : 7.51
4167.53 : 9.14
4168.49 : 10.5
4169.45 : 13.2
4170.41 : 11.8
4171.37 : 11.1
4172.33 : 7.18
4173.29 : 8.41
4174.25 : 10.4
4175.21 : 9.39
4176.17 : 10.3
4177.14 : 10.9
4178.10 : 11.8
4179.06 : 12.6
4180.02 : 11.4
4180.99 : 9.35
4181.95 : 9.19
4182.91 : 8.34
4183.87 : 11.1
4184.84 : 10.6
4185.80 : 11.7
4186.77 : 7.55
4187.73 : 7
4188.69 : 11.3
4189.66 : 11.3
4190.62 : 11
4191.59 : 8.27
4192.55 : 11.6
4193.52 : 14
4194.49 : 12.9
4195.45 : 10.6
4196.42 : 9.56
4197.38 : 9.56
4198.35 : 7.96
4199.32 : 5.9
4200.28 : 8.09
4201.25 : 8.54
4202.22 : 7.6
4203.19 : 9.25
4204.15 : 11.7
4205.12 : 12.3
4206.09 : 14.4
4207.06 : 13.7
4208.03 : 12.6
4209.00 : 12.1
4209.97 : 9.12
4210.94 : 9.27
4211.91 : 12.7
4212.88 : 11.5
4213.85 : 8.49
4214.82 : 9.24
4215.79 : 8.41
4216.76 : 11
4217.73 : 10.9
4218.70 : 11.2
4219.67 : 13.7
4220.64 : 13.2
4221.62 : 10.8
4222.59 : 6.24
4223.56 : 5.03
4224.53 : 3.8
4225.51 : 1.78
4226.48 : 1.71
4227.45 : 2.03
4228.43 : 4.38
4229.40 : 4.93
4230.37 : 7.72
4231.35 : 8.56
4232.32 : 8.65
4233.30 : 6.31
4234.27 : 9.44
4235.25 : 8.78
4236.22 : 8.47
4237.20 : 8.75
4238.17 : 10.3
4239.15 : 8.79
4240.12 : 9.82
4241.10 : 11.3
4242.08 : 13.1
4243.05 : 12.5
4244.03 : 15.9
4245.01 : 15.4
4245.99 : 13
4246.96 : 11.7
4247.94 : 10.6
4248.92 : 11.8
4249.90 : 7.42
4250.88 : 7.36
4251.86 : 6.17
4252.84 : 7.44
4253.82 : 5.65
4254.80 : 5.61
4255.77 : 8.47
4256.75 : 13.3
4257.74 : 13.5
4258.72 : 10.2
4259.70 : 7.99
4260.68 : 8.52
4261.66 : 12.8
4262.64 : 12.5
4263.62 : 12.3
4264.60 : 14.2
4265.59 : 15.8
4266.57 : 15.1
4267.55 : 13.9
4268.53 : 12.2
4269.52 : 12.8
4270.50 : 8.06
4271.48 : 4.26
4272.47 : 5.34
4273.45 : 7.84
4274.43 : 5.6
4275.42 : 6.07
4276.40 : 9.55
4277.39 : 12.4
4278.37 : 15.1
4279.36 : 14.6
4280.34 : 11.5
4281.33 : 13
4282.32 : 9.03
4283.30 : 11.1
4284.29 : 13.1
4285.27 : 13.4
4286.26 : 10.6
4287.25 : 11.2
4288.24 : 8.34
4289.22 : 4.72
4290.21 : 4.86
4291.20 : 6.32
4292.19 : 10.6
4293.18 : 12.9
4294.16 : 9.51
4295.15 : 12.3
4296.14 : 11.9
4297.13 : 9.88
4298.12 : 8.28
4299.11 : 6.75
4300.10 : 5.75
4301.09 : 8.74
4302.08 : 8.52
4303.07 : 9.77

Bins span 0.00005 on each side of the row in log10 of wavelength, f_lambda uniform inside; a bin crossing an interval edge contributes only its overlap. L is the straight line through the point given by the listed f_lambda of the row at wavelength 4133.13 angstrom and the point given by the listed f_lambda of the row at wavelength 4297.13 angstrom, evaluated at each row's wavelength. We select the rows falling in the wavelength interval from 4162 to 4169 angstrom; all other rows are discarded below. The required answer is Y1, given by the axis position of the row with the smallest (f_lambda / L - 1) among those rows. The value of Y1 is 4166.57 angstrom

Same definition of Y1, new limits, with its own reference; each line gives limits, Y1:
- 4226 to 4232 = 4226.48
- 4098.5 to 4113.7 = 4101.84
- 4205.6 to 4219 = 4215.79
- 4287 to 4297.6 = 4289.22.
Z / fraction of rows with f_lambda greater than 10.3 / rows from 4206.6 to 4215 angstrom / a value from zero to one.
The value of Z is 0.56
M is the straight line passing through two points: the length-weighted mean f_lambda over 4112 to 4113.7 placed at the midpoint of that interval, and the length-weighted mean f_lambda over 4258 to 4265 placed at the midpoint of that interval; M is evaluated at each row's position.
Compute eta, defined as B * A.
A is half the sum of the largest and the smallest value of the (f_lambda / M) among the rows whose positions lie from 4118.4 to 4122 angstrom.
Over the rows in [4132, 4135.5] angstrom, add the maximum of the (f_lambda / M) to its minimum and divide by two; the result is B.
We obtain 0.65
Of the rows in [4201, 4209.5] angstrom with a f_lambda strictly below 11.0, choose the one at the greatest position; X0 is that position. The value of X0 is 4203.19 angstrom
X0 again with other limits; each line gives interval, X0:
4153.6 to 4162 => 4157.94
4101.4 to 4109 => 4107.51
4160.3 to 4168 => 4167.53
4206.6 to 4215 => 4214.82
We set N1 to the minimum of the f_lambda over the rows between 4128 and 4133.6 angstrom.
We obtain 6.15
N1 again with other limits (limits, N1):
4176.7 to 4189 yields 7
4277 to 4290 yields 4.72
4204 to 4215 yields 8.49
